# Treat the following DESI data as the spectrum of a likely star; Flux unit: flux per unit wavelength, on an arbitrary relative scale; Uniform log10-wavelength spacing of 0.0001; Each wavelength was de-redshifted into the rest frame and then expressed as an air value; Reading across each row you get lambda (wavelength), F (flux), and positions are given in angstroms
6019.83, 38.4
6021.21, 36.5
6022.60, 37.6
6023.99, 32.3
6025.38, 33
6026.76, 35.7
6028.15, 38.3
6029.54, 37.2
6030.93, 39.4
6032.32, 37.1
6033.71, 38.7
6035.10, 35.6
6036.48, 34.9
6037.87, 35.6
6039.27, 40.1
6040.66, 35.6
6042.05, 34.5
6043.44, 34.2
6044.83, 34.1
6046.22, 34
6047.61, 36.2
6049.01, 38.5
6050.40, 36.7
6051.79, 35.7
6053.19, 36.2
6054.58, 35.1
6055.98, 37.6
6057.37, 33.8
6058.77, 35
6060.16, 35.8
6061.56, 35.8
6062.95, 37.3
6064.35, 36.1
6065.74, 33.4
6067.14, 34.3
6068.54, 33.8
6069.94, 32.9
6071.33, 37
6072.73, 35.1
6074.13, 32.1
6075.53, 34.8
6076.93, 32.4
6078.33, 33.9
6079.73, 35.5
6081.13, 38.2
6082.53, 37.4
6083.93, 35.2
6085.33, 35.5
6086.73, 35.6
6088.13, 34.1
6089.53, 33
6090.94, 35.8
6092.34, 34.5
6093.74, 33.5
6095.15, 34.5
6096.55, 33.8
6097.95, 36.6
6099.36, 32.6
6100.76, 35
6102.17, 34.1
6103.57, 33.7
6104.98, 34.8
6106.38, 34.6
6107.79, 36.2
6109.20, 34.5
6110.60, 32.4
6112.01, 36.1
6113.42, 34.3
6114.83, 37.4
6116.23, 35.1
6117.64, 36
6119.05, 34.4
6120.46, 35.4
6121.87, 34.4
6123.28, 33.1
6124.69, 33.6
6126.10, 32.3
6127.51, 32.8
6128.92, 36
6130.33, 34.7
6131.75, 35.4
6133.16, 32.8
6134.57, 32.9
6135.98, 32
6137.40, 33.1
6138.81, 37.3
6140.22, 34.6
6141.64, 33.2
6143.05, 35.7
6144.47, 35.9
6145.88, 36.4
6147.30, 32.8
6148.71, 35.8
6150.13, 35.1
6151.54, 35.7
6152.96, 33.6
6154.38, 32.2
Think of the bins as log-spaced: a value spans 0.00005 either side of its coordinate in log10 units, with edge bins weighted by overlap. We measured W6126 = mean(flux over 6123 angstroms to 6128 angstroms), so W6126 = 33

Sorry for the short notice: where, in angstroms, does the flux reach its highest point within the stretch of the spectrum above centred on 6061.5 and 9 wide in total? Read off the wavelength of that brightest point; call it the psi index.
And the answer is 6062.95 angstroms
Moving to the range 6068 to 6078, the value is 6071.33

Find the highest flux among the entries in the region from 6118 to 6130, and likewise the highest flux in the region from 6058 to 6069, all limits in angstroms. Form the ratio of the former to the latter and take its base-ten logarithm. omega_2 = -0.015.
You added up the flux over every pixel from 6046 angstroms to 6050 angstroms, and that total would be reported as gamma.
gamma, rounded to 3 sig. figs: 109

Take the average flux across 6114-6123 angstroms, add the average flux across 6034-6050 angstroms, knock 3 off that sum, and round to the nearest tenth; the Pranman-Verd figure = 68.2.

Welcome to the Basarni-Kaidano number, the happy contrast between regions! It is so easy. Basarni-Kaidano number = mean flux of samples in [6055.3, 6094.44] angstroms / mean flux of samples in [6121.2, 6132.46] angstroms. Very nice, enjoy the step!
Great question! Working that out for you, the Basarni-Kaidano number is 1.03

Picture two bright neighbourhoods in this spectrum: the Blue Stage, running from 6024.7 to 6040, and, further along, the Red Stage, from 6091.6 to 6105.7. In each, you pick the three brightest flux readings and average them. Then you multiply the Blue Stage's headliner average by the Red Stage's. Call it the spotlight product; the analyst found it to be 1397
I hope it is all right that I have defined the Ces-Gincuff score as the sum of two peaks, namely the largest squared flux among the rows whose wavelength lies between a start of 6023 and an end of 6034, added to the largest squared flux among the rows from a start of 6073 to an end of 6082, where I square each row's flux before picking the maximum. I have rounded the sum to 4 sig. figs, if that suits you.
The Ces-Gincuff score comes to 3012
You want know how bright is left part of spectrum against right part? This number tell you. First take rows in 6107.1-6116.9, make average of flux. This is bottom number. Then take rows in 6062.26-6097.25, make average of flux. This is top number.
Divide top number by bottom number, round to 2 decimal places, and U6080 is 0.99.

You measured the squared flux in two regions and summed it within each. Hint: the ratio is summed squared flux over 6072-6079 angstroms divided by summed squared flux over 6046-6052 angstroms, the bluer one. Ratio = 0.86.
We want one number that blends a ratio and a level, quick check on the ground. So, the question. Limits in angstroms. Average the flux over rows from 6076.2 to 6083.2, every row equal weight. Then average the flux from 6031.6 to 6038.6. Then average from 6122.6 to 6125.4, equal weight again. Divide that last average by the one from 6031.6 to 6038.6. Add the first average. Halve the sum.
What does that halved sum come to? 18.2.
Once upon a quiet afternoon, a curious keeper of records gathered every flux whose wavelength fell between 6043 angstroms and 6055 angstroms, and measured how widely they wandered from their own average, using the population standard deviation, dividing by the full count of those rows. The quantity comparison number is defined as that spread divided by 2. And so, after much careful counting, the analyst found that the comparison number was 0.69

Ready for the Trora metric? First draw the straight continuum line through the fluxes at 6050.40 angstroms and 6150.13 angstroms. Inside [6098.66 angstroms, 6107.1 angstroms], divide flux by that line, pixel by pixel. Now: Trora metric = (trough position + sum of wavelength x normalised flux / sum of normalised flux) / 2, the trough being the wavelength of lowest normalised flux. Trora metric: 6101.1 angstroms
